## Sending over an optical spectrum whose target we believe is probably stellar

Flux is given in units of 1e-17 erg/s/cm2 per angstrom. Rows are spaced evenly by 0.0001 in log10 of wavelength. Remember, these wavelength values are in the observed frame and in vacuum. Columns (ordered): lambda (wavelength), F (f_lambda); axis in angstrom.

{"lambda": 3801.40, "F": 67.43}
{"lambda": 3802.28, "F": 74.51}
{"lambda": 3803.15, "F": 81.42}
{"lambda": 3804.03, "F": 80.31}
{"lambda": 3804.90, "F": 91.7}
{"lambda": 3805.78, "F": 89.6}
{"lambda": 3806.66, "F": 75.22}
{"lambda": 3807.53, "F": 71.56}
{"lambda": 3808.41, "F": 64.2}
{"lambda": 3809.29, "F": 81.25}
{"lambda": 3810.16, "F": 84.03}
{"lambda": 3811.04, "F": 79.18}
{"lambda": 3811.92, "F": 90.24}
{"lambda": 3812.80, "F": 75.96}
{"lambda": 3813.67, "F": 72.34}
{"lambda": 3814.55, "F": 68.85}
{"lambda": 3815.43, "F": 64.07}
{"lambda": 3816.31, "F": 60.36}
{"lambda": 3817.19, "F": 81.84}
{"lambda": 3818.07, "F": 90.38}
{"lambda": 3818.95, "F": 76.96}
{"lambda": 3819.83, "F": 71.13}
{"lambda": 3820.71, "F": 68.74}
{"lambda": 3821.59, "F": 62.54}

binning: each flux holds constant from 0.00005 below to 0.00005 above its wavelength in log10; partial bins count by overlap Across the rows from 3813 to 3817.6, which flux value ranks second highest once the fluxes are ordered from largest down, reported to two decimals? 72.34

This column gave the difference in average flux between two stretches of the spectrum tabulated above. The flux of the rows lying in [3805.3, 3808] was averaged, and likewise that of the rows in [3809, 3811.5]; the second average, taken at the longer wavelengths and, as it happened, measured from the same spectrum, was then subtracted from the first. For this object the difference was -3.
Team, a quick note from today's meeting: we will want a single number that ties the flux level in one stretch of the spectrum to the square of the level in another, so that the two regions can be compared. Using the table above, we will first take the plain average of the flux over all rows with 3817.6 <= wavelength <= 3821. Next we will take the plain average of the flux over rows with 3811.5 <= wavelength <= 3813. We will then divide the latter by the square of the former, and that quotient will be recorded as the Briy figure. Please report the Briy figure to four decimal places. 0.0141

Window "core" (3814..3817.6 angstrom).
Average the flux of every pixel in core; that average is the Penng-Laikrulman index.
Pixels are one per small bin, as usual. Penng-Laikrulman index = 69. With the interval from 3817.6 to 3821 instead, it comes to 77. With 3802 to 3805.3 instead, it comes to 82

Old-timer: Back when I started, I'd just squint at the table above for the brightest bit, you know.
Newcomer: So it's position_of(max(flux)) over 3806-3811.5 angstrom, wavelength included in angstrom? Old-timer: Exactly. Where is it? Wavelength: 3810.16 angstrom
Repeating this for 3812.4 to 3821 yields 3818.07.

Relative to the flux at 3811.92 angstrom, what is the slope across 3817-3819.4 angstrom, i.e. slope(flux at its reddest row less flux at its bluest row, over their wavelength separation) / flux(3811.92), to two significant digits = -0.031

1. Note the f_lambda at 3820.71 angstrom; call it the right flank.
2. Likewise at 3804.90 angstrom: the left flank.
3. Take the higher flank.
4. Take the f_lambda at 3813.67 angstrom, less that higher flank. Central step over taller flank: -19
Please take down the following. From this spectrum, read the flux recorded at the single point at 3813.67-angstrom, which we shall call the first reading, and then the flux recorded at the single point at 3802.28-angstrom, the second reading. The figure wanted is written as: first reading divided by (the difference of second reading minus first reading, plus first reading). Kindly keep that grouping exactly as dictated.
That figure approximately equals 1.0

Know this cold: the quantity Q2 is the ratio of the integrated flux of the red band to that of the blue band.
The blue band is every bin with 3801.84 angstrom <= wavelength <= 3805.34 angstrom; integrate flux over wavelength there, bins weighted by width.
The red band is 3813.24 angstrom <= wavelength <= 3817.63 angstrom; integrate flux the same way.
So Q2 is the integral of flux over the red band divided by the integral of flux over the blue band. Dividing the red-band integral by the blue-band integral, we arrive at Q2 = 1.1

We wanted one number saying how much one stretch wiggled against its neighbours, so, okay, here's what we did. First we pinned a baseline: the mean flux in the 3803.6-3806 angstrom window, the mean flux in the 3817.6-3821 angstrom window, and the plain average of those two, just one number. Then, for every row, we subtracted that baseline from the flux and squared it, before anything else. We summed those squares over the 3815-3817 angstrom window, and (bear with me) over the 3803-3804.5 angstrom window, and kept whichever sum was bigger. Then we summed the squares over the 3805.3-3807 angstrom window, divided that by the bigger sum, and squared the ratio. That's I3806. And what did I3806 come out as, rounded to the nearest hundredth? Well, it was 0.02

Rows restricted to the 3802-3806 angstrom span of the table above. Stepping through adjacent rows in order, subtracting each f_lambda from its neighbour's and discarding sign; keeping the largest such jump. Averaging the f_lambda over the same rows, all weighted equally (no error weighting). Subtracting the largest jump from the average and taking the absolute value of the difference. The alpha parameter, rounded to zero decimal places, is 72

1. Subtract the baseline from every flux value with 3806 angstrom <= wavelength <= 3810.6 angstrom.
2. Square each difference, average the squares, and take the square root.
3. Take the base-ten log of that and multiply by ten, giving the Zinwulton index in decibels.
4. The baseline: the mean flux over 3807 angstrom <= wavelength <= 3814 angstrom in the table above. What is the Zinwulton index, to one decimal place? 8.7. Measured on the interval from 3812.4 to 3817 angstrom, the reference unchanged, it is 10.3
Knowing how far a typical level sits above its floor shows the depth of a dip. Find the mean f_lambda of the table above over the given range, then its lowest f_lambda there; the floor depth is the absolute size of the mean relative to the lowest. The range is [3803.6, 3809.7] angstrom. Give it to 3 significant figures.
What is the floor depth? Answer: 14.9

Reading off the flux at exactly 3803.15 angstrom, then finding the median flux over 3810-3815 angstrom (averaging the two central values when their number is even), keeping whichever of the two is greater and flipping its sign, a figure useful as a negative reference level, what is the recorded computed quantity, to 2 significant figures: -81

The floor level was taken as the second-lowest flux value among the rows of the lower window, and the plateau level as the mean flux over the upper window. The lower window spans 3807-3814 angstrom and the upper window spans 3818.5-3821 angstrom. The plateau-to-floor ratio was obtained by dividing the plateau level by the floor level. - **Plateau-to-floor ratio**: 1.01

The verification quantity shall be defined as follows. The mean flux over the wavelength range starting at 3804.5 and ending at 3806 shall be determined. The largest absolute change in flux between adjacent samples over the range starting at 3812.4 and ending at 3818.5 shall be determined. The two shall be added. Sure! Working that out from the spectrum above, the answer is 112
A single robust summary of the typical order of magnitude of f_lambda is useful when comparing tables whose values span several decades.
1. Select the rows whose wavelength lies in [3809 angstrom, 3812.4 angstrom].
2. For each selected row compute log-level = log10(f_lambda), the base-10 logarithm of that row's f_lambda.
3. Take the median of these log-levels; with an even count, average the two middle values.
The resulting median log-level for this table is 1.92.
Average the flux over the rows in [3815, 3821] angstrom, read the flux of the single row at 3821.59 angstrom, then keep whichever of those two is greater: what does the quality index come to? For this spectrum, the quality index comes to 73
